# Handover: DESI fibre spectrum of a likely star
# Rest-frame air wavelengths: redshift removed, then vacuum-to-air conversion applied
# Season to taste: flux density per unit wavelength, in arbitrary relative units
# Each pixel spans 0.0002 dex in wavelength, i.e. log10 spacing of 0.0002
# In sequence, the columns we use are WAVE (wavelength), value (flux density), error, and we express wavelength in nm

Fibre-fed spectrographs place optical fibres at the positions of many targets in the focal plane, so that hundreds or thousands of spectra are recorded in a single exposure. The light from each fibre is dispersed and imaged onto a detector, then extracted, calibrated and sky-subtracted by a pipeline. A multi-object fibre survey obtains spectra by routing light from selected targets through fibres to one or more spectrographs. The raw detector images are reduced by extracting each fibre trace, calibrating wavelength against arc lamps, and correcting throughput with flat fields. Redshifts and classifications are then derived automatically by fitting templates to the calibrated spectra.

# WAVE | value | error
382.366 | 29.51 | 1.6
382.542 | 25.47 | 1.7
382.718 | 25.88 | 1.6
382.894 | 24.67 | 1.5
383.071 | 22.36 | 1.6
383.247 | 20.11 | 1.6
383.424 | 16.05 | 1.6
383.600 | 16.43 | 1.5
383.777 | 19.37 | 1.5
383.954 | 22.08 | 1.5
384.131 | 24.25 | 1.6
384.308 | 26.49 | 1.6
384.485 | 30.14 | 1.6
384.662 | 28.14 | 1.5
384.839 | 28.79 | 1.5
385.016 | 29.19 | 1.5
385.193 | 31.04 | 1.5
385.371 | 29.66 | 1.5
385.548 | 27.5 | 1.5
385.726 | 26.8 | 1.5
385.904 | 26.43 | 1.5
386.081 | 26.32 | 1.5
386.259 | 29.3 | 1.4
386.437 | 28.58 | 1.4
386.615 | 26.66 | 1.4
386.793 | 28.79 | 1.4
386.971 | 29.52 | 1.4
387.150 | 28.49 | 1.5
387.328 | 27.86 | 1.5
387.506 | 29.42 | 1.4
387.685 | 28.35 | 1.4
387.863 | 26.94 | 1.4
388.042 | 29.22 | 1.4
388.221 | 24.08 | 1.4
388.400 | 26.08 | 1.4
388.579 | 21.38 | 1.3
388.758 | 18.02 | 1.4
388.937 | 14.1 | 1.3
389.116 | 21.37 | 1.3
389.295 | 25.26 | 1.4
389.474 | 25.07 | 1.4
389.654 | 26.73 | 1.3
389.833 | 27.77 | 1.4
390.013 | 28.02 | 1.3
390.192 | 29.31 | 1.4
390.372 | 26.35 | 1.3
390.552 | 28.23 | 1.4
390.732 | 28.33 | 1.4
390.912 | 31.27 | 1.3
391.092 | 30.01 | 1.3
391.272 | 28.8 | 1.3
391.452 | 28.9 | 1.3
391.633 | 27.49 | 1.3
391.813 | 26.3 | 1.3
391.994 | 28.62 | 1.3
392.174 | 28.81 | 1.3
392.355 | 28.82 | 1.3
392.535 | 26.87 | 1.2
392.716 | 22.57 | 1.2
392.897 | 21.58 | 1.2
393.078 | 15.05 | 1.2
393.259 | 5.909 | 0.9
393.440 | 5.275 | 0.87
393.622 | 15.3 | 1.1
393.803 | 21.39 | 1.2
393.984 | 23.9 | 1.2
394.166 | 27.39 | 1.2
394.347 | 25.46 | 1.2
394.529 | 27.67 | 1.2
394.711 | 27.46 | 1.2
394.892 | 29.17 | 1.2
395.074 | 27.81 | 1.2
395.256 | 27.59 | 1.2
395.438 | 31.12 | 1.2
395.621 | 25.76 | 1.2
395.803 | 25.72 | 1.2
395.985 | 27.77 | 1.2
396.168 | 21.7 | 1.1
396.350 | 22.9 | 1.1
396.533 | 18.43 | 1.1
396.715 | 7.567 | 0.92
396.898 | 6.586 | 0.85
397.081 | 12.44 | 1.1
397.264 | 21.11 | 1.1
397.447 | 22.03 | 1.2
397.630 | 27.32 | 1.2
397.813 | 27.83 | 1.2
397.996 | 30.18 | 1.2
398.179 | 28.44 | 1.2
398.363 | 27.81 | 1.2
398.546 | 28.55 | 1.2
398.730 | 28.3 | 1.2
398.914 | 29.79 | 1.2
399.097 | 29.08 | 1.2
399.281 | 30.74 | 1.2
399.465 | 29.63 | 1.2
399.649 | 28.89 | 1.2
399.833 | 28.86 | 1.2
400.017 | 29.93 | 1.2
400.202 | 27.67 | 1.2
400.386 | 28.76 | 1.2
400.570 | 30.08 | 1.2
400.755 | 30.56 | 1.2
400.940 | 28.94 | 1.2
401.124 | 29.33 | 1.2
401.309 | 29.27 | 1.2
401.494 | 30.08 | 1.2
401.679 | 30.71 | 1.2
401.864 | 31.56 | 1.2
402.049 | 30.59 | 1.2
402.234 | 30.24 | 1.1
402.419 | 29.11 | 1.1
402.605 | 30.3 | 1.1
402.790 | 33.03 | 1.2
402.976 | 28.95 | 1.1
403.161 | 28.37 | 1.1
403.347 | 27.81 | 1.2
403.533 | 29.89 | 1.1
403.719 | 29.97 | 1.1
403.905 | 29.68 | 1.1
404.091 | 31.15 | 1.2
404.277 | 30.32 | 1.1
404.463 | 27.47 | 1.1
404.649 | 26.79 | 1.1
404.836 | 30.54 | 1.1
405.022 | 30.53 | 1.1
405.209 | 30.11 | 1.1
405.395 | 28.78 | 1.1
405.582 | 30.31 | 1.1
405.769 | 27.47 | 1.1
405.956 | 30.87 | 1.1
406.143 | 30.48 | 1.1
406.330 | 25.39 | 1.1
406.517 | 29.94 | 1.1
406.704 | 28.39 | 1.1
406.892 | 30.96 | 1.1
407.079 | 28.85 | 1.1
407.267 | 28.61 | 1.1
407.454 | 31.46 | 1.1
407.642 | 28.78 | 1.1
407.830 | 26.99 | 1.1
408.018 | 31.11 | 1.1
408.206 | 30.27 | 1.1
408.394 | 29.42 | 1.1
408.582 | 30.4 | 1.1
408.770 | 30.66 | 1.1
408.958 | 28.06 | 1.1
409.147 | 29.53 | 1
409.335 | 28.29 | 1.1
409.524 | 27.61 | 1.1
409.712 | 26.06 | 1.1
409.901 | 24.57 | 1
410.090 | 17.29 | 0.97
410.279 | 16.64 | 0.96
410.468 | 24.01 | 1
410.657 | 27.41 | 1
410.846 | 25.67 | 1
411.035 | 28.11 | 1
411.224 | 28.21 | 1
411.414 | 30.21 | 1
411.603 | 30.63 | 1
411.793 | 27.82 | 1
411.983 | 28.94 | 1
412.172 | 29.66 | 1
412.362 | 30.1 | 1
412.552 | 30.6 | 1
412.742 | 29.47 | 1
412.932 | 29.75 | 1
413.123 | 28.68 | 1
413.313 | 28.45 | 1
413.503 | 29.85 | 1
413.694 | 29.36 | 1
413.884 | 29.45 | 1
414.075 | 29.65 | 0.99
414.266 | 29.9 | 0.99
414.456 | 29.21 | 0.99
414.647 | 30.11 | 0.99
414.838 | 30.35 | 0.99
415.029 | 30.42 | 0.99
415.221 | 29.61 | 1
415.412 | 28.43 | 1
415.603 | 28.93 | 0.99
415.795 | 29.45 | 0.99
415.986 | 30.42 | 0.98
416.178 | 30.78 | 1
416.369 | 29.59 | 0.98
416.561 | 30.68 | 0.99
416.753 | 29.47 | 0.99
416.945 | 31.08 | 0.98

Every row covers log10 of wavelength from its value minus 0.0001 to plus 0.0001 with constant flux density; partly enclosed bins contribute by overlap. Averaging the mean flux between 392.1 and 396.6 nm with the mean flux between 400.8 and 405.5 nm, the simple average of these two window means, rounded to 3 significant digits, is 26.5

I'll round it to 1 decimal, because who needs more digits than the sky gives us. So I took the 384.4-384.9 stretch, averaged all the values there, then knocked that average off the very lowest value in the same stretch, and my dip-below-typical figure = -0.9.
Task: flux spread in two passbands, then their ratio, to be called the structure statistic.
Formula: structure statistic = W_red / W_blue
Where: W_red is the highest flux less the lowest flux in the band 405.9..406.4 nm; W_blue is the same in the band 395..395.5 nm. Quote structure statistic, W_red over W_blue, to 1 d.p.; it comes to 1.6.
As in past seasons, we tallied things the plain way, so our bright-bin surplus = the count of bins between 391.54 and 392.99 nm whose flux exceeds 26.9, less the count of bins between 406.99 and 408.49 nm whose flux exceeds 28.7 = -2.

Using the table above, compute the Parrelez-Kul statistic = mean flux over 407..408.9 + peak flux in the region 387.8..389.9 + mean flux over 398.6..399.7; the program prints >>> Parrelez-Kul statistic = 88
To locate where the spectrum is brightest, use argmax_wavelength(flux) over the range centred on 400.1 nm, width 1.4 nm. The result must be 400.755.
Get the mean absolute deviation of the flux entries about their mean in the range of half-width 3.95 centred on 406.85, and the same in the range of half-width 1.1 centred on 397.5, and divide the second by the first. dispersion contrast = 3.4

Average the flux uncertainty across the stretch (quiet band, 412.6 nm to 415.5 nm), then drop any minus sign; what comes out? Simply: 1.00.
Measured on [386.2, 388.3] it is 1.42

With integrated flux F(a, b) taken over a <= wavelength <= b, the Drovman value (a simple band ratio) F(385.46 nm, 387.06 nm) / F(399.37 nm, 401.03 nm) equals 0.92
